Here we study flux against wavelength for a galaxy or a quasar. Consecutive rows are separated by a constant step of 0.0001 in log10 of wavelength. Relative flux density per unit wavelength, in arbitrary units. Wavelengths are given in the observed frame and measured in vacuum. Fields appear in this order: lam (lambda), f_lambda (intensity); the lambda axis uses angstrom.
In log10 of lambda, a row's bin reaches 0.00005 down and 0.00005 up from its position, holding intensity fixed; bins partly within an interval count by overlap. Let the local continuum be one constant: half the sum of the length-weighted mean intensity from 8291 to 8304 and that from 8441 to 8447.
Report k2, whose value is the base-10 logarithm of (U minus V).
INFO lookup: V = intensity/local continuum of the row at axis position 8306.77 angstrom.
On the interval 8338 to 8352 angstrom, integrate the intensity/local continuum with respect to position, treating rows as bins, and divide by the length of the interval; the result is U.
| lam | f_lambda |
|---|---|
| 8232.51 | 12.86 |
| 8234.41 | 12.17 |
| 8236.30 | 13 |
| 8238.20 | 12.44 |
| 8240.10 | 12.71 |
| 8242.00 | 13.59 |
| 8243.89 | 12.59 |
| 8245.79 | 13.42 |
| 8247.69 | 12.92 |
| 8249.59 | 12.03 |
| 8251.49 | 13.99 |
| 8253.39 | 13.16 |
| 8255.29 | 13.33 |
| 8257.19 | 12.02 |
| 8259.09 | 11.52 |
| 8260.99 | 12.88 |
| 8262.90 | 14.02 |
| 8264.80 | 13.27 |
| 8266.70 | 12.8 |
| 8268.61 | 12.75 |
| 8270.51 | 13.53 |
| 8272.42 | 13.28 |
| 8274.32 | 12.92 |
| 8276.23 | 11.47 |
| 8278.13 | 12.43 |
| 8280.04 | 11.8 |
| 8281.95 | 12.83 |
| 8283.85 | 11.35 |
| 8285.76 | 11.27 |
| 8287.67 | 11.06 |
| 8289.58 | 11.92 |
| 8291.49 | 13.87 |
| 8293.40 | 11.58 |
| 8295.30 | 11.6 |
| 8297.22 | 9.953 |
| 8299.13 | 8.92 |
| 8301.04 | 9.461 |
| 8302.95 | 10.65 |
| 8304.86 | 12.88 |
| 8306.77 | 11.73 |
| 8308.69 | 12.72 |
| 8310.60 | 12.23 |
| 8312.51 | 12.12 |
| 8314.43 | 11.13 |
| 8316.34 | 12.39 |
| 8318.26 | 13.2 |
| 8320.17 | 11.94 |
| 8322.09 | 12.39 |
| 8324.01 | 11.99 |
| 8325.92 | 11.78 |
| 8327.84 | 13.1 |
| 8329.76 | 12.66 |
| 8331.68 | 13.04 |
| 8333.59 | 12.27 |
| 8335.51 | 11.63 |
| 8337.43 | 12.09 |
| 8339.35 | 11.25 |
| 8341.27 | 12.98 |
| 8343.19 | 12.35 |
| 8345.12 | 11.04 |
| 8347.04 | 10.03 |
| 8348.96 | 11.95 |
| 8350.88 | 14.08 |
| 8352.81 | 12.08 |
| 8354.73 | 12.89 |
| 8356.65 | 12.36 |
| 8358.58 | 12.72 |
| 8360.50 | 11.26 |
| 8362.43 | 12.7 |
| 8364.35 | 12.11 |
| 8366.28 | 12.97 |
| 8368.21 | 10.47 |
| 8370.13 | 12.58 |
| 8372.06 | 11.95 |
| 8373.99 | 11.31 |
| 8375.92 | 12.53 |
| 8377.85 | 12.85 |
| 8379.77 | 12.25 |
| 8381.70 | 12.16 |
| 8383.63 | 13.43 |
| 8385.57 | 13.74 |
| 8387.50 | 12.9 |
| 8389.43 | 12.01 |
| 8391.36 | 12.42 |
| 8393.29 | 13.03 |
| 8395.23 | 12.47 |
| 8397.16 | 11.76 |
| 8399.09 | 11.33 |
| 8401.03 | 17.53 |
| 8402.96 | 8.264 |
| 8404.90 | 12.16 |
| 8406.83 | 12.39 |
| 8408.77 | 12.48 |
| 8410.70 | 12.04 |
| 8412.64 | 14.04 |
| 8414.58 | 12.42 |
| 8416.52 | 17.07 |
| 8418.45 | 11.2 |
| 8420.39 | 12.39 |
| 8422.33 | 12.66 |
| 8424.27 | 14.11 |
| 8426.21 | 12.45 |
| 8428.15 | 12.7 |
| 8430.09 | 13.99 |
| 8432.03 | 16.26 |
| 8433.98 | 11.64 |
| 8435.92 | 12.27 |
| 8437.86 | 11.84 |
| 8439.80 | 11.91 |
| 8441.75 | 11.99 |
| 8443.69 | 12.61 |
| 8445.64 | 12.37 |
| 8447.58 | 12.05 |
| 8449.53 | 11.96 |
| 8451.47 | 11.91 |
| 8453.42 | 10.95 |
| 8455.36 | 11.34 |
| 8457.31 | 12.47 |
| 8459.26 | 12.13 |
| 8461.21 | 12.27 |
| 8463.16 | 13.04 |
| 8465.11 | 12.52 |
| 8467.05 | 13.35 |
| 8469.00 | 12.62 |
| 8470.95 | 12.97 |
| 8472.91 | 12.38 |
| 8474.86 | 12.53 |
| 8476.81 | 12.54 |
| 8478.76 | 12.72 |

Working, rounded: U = 1.03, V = 1.02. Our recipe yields -1.71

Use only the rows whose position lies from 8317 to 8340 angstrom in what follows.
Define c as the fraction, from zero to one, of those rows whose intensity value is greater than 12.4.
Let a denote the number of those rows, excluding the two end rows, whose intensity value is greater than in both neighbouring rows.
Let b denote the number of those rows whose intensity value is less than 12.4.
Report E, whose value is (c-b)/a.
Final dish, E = -1.9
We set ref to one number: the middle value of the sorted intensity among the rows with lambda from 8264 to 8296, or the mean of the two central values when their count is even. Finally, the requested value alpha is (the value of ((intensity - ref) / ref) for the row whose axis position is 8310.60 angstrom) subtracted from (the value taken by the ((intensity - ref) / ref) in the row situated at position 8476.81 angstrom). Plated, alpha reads 0.02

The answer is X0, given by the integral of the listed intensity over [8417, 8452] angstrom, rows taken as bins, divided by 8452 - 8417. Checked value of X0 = 12.6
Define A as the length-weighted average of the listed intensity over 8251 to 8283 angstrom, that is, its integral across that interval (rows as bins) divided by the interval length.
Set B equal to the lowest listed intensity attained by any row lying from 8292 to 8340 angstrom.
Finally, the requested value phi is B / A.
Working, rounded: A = 12.8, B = 8.92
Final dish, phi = 0.70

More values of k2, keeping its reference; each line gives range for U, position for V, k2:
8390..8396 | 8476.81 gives -2.30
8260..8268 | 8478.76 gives -1.38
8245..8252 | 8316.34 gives -1.26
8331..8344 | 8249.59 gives -1.79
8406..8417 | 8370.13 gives -1.24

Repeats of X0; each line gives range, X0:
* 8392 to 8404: 12.4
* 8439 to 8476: 12.3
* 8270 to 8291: 12.2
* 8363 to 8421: 12.5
